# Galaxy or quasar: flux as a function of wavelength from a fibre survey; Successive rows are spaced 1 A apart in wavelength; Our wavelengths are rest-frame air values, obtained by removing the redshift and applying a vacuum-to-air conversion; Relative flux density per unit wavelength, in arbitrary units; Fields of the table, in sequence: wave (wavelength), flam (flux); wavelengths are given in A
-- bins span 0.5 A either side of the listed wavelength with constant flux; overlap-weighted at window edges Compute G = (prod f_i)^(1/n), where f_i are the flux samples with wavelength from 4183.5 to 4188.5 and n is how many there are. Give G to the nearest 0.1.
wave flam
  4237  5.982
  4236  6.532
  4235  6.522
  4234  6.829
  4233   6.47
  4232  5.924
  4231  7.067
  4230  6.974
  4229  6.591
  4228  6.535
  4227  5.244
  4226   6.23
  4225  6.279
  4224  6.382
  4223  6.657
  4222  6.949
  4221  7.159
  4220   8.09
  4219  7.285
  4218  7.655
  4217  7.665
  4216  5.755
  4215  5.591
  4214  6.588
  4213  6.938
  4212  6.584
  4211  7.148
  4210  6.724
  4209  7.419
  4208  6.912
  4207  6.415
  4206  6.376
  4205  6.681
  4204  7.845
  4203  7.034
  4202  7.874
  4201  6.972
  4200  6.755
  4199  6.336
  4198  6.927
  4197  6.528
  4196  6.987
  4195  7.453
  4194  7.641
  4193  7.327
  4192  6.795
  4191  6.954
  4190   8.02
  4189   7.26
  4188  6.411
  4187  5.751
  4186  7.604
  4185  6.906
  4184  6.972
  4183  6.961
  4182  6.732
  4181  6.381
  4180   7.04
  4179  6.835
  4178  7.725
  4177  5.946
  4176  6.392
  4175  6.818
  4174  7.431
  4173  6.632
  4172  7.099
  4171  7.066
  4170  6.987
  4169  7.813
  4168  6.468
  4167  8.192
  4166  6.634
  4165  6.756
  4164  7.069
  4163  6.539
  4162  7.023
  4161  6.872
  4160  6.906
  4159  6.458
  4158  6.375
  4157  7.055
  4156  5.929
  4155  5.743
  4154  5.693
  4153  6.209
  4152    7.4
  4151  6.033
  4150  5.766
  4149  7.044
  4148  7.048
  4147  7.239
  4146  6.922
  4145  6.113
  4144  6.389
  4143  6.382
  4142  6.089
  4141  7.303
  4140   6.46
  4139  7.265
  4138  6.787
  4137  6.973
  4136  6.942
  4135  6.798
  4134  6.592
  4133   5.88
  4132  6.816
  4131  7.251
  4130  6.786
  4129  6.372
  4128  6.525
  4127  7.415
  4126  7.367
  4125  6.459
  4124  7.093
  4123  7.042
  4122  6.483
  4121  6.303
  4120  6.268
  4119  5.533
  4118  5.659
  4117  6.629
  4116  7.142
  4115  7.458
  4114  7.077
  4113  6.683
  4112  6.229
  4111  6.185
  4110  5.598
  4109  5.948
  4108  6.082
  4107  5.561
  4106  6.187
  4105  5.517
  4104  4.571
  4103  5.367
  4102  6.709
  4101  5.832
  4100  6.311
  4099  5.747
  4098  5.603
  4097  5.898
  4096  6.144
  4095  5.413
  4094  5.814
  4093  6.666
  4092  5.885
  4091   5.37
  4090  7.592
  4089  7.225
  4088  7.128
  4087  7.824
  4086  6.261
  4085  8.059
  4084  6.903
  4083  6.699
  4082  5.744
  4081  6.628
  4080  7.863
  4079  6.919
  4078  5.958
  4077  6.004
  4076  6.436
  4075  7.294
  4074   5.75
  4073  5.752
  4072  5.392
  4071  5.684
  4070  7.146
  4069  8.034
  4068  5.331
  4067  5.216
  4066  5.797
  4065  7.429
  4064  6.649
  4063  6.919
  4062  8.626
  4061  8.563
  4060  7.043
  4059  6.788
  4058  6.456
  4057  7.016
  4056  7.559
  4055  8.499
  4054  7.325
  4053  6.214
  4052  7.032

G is 6.7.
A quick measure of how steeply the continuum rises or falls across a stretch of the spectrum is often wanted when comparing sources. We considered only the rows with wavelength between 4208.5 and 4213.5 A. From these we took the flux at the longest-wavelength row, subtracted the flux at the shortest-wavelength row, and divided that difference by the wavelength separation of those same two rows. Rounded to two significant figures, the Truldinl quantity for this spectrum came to -0.12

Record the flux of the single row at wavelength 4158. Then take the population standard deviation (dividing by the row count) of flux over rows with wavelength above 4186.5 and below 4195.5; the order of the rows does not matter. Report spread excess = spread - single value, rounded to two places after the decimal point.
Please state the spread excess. -5.73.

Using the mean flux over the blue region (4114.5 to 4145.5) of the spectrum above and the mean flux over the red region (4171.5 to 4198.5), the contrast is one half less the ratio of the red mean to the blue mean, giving -0.54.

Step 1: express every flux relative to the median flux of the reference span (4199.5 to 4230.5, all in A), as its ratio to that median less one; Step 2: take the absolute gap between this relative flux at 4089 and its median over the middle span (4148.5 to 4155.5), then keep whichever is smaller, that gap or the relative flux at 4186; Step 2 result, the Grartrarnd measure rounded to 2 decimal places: 0.13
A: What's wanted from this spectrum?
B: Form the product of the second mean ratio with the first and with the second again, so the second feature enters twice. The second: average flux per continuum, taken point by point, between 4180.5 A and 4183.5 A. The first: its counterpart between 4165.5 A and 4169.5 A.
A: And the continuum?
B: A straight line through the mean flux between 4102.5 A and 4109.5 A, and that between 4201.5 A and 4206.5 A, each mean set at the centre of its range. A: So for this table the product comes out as 1.07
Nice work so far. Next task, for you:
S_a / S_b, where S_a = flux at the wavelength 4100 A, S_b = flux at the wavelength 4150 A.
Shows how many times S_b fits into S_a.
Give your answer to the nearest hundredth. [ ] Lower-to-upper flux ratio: 1.09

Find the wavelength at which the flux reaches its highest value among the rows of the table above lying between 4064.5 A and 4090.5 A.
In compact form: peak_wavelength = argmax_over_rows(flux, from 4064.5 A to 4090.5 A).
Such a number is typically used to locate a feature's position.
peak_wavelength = 4085 A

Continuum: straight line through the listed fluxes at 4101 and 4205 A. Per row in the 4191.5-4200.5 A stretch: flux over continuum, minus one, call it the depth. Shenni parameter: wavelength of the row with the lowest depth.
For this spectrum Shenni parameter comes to 4199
